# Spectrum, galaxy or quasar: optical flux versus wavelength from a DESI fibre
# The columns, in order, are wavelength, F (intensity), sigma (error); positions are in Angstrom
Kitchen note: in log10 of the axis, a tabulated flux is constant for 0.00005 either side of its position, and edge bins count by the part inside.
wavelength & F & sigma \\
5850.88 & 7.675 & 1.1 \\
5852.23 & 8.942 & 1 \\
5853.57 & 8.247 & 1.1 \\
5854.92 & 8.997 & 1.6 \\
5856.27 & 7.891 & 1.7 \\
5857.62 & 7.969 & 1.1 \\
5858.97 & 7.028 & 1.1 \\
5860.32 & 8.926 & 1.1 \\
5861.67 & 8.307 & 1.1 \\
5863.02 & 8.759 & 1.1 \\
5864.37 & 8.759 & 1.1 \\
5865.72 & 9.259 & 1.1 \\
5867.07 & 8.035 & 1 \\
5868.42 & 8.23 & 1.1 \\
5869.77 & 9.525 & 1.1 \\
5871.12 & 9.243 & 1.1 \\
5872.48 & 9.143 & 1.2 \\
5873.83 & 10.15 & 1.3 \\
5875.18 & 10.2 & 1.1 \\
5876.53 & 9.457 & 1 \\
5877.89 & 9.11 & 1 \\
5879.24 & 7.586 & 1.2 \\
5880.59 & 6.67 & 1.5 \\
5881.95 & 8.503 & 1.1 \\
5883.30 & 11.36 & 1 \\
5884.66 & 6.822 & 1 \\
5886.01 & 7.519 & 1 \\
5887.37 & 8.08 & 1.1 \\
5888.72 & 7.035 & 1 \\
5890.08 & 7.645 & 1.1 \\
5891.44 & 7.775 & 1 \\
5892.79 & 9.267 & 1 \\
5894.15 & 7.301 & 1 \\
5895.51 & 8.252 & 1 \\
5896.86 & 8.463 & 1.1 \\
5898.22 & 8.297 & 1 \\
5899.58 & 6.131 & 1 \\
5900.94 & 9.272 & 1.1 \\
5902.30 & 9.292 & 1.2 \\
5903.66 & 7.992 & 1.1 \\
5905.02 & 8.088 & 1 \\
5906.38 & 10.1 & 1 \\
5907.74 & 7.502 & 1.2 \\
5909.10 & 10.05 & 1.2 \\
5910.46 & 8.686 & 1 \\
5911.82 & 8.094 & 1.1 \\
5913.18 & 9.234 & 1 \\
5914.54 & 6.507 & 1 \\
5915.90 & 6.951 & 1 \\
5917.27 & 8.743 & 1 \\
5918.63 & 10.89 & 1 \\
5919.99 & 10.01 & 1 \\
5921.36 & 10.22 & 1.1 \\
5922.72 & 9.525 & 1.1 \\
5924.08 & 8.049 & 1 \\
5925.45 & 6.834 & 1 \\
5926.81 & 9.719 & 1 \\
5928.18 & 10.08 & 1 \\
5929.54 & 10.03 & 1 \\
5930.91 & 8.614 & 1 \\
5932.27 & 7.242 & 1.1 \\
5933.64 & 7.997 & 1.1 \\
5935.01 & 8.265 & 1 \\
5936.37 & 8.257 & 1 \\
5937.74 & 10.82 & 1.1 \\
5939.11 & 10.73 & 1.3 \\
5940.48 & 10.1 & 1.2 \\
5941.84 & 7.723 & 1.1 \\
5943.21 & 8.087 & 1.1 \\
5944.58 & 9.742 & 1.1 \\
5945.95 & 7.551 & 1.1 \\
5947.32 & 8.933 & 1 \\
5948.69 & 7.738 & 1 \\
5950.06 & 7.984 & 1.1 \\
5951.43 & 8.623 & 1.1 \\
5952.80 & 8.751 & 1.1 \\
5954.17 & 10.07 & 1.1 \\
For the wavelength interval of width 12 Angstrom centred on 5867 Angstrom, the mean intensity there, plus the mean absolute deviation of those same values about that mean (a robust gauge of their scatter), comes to 9.2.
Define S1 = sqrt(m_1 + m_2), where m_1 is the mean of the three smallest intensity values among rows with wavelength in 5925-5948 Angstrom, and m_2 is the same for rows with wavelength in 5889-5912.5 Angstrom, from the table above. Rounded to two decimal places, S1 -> 3.77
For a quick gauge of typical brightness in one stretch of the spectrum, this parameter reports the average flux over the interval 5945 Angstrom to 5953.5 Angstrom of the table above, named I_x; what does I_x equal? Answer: 8.3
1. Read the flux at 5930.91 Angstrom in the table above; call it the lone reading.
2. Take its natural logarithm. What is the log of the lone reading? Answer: 2.15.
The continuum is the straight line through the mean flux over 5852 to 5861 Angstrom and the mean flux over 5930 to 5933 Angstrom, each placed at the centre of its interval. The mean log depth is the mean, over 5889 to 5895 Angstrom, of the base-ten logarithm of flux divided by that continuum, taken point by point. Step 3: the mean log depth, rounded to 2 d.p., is -0.01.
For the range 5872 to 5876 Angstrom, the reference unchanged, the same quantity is 0.08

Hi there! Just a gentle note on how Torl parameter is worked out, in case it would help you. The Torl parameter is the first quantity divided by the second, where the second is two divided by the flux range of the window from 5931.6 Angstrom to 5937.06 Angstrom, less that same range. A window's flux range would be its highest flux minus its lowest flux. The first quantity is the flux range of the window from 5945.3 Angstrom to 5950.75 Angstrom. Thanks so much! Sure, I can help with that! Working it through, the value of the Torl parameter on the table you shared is 1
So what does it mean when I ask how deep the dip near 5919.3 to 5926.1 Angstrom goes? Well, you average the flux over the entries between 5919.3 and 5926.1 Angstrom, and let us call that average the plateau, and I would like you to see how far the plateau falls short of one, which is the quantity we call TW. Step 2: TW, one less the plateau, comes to -7.9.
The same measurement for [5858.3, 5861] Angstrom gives -7.0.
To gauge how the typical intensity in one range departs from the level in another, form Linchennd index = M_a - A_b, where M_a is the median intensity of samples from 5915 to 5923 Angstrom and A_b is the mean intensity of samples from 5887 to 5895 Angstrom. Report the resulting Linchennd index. 1.92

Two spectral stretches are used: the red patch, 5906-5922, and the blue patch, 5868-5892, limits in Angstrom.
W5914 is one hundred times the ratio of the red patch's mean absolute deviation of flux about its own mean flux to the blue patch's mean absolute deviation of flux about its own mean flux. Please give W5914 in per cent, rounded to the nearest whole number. 108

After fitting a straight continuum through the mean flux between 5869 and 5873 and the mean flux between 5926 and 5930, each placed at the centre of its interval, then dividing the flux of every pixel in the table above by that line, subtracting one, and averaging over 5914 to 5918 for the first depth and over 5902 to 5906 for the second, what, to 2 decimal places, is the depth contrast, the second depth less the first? 0.12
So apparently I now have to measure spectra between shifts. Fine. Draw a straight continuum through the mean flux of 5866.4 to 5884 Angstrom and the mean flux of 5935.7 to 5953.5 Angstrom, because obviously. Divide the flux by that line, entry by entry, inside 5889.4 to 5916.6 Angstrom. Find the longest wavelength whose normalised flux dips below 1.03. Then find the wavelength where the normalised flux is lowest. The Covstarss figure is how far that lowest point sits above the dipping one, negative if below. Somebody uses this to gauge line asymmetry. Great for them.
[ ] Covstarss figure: -16.3 Angstrom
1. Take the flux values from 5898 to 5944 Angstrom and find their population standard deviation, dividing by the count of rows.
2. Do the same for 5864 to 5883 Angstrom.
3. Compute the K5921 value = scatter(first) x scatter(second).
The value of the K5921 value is 1.2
